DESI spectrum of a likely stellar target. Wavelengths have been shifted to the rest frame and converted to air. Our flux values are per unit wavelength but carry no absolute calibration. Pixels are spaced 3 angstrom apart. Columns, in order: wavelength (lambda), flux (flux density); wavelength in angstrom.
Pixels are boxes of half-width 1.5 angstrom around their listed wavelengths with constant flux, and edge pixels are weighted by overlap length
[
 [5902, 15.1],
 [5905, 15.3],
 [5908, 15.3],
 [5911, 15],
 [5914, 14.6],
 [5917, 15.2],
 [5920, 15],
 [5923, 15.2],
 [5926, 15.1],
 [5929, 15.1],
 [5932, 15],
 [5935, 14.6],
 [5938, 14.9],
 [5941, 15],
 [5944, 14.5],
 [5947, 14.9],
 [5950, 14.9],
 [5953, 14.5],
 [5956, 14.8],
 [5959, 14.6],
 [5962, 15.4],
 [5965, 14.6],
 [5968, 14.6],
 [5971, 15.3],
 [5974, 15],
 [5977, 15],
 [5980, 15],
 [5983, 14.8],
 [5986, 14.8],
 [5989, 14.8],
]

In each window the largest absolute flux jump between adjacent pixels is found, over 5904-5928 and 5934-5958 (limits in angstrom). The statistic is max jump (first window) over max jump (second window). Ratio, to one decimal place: 1.2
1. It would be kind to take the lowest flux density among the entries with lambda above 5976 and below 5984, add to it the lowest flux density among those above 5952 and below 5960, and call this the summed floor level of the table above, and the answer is 29.30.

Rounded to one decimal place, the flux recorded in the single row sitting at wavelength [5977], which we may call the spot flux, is 15.0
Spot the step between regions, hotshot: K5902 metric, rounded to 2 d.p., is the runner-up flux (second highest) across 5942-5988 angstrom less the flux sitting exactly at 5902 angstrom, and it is 0.20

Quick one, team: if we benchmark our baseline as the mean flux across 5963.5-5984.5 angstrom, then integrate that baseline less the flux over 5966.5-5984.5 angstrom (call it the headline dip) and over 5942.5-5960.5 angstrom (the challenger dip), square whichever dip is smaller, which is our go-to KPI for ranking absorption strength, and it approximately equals 1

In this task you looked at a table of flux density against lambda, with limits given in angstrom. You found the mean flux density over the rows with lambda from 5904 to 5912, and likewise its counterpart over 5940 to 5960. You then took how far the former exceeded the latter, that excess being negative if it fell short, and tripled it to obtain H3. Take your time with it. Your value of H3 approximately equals 1.4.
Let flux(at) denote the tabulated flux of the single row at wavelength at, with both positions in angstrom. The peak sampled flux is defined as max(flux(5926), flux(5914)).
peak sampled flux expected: 15.1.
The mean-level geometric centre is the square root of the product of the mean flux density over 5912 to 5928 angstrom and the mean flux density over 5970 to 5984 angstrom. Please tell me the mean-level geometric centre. 15.02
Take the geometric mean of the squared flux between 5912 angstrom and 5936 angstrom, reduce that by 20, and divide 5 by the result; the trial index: 0.0245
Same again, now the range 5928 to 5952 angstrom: 0.0249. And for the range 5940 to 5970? 0.0252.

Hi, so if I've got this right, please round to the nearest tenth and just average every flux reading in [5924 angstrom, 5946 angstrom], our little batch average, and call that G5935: 14.9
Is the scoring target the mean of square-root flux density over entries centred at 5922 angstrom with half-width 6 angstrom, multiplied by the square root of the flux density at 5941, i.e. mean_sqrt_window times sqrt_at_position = 15.1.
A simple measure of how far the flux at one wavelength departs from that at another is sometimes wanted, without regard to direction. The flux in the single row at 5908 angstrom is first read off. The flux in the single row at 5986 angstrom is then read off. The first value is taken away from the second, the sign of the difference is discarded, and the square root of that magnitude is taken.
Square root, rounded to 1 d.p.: 0.7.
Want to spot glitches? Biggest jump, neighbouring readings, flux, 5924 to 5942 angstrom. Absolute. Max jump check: 0.40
